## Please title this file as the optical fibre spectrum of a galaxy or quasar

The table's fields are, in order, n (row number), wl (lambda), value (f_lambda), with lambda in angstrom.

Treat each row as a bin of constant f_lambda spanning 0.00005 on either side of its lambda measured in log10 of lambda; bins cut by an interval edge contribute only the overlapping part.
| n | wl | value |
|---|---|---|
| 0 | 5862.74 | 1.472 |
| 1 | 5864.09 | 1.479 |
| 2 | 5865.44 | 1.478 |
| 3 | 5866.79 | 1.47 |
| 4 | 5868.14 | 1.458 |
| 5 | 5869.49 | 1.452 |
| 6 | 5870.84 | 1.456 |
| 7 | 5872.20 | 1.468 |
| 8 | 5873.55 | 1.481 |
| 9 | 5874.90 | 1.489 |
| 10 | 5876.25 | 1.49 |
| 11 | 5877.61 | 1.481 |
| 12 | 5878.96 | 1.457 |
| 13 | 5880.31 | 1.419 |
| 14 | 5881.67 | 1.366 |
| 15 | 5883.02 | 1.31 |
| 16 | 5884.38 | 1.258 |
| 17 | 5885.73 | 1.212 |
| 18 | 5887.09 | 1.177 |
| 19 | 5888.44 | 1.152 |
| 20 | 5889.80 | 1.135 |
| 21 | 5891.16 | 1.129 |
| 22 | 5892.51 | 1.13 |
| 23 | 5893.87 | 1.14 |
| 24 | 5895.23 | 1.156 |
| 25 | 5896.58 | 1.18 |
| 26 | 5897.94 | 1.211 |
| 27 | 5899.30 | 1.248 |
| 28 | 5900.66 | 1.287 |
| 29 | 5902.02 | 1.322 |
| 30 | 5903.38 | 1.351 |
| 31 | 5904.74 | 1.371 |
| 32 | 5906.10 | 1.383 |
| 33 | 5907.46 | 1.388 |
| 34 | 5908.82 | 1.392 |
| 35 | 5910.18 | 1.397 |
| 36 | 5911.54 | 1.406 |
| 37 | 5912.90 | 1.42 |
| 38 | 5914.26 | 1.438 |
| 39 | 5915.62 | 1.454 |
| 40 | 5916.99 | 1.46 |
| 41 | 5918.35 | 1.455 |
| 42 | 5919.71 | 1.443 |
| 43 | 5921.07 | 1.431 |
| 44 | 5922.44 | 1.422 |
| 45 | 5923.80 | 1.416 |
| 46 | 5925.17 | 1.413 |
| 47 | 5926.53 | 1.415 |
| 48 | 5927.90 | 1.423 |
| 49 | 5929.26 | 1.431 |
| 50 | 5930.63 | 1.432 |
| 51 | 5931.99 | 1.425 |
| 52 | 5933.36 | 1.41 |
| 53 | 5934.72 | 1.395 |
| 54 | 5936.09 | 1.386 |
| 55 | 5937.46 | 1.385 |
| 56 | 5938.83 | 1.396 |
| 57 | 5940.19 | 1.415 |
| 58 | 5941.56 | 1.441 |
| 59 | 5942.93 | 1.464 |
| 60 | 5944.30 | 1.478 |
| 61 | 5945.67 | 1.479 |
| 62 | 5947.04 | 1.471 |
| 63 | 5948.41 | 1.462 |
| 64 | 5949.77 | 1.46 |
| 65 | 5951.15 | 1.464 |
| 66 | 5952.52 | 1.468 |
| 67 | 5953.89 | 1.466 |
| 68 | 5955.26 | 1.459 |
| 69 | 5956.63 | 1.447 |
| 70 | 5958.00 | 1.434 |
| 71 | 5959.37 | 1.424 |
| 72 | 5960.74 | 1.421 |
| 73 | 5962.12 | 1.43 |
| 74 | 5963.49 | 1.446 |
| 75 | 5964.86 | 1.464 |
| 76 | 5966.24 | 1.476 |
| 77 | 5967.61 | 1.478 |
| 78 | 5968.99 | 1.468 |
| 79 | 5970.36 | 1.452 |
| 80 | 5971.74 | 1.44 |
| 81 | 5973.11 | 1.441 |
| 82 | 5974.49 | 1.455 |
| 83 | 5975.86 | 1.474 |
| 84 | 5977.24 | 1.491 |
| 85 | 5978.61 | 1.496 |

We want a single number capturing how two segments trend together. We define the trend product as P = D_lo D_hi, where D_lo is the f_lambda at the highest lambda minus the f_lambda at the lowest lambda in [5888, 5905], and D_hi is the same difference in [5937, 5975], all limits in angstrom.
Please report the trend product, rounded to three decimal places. 0.015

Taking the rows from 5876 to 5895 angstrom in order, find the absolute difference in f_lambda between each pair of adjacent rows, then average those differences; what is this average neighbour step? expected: 0.0286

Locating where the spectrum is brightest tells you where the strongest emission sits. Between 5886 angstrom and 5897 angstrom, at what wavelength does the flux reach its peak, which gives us 5896.58 angstrom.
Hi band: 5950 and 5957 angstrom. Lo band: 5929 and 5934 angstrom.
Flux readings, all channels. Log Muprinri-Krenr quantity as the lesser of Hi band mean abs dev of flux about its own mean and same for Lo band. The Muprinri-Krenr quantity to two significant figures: 0.0062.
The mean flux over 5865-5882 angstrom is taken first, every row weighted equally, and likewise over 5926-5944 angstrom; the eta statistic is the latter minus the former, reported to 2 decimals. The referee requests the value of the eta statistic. -0.04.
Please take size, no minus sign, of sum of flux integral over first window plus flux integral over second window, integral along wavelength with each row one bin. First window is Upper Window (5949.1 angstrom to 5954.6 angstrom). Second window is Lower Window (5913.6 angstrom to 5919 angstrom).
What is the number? 15.9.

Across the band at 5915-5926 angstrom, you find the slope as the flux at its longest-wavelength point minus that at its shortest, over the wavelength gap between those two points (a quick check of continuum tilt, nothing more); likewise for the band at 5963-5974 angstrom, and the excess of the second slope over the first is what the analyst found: 0.004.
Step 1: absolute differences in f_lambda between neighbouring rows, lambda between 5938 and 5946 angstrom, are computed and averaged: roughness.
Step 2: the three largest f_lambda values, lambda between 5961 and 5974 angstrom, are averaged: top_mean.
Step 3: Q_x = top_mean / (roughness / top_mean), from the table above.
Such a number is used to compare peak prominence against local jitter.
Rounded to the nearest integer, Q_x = 131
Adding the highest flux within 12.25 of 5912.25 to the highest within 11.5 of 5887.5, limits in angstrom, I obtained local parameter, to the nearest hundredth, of 2.95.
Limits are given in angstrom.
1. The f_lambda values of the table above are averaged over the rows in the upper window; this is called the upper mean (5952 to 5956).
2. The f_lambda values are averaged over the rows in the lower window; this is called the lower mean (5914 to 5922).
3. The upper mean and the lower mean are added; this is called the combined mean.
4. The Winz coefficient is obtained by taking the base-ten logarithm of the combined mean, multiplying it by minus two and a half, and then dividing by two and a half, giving -0.464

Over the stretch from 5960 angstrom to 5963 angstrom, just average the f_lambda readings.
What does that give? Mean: 1.43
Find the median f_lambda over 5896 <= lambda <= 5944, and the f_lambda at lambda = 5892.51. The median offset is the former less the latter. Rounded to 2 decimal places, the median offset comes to 0.28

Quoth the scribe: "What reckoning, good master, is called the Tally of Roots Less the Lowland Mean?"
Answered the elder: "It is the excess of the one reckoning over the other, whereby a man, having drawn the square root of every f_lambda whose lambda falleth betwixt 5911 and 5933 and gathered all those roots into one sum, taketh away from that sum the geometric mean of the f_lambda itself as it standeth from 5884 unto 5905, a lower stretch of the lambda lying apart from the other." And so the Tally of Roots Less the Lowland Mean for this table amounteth 17.9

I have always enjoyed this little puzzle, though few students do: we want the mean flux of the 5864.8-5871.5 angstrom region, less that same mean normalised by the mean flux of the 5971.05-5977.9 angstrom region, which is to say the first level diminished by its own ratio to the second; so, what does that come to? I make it 0.461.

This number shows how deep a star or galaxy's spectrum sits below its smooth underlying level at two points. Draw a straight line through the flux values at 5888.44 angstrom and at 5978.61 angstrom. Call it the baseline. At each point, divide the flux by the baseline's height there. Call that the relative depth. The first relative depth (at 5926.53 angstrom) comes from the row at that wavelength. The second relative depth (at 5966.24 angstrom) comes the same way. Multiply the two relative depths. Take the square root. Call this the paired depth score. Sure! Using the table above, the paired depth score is 1.05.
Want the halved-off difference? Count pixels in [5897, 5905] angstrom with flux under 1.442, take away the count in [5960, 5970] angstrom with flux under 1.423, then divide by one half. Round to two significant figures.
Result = 10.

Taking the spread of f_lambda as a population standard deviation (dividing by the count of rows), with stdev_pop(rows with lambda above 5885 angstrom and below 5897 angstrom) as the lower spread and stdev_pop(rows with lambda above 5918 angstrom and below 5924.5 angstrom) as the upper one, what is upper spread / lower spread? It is 0.54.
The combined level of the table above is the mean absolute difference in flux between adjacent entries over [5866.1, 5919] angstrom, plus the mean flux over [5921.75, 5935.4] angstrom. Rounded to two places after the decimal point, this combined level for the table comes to 1.44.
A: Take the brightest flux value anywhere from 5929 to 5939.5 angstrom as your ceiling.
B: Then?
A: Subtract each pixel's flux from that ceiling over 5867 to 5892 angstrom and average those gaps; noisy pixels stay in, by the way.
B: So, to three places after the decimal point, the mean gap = 0.077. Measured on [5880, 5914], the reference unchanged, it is 0.154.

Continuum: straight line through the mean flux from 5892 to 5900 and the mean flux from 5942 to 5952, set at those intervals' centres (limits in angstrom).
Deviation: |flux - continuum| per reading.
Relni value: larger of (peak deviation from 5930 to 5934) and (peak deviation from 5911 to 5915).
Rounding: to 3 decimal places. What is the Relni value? 0.156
